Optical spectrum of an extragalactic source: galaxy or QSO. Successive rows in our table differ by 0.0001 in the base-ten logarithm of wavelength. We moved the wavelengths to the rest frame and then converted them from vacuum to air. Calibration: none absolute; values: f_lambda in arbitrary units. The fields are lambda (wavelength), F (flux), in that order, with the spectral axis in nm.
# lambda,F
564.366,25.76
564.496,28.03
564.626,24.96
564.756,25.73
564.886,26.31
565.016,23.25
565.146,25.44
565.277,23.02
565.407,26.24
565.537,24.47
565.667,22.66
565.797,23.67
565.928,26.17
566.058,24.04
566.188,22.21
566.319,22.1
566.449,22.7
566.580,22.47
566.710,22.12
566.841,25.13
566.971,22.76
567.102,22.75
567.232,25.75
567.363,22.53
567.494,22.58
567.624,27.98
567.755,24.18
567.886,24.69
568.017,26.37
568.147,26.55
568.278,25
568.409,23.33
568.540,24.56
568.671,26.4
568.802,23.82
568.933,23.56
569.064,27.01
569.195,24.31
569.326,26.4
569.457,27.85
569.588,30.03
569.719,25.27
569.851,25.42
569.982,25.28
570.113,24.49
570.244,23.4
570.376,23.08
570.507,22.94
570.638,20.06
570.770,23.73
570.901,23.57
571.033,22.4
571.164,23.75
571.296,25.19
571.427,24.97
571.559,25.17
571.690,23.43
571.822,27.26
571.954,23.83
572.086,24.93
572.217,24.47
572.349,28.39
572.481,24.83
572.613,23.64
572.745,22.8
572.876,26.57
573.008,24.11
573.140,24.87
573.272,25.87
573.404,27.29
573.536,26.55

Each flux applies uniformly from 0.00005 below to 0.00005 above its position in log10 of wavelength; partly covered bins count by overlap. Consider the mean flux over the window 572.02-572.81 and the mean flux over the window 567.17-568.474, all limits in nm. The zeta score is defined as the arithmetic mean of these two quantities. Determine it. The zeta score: 24.9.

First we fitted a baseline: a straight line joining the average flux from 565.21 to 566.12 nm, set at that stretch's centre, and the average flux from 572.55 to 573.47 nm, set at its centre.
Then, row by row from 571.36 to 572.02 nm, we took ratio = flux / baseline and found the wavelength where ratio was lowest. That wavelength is 571.690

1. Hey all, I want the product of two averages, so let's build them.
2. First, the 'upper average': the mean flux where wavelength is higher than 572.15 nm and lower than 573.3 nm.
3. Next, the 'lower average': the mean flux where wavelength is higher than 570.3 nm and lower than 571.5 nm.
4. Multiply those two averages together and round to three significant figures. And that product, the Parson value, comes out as 584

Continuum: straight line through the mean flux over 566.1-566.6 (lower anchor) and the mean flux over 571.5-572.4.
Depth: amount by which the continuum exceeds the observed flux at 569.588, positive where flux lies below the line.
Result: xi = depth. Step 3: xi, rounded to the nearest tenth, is -5.9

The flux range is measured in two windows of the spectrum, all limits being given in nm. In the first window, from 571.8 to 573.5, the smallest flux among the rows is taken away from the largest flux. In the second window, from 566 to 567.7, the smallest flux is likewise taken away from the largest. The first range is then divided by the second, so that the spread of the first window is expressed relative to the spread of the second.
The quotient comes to 0.95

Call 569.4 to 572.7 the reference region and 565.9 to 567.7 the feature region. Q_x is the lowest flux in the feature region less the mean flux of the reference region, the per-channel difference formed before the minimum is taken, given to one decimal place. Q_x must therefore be -2.6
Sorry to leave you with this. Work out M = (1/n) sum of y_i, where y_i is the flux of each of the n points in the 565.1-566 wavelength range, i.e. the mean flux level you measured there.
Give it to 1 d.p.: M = 24.5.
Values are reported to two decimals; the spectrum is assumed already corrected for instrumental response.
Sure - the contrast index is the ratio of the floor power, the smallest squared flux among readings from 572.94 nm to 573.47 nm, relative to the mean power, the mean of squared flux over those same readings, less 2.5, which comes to -1.61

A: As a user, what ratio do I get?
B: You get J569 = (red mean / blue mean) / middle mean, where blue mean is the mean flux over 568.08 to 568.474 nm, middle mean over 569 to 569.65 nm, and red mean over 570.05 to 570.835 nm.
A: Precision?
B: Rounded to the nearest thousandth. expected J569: 0.034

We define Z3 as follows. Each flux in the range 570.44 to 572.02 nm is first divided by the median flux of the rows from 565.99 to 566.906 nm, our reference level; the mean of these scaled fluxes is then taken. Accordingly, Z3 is 1.06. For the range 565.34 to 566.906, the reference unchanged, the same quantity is 1.05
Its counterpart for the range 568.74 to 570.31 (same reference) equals 1.14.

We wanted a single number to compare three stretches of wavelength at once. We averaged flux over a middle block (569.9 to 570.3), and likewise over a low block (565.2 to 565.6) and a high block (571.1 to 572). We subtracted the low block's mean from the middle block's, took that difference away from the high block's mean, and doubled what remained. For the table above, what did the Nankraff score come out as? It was 50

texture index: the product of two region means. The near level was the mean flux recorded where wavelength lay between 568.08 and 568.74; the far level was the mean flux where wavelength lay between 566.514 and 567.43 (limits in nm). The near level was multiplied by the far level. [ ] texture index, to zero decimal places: 588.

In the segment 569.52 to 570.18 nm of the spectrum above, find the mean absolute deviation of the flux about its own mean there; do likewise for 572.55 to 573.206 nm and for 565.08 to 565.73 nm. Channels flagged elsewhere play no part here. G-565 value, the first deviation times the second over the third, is 1.4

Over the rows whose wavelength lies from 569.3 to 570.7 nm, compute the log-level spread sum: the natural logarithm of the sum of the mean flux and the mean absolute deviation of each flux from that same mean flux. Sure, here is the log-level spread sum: 3.29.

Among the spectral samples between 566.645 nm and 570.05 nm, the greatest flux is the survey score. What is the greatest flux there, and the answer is 30.03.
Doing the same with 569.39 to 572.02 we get 30.03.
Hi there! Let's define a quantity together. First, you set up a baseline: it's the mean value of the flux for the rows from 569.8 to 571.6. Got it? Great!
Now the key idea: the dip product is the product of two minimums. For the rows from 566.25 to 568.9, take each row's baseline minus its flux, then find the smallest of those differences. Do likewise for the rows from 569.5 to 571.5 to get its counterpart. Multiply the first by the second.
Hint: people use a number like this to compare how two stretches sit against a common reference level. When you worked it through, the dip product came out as 26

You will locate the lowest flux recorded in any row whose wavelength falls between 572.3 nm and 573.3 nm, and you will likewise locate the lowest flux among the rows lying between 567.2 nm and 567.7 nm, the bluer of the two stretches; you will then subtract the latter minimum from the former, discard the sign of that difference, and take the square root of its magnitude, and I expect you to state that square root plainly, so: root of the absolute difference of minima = 0.52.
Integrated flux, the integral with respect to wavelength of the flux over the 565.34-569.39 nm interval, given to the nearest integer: 99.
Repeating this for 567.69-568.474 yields 20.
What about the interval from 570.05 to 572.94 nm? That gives 70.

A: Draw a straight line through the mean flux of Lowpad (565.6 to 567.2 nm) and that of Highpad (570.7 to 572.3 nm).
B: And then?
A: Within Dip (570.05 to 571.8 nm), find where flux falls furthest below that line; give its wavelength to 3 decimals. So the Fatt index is 570.638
